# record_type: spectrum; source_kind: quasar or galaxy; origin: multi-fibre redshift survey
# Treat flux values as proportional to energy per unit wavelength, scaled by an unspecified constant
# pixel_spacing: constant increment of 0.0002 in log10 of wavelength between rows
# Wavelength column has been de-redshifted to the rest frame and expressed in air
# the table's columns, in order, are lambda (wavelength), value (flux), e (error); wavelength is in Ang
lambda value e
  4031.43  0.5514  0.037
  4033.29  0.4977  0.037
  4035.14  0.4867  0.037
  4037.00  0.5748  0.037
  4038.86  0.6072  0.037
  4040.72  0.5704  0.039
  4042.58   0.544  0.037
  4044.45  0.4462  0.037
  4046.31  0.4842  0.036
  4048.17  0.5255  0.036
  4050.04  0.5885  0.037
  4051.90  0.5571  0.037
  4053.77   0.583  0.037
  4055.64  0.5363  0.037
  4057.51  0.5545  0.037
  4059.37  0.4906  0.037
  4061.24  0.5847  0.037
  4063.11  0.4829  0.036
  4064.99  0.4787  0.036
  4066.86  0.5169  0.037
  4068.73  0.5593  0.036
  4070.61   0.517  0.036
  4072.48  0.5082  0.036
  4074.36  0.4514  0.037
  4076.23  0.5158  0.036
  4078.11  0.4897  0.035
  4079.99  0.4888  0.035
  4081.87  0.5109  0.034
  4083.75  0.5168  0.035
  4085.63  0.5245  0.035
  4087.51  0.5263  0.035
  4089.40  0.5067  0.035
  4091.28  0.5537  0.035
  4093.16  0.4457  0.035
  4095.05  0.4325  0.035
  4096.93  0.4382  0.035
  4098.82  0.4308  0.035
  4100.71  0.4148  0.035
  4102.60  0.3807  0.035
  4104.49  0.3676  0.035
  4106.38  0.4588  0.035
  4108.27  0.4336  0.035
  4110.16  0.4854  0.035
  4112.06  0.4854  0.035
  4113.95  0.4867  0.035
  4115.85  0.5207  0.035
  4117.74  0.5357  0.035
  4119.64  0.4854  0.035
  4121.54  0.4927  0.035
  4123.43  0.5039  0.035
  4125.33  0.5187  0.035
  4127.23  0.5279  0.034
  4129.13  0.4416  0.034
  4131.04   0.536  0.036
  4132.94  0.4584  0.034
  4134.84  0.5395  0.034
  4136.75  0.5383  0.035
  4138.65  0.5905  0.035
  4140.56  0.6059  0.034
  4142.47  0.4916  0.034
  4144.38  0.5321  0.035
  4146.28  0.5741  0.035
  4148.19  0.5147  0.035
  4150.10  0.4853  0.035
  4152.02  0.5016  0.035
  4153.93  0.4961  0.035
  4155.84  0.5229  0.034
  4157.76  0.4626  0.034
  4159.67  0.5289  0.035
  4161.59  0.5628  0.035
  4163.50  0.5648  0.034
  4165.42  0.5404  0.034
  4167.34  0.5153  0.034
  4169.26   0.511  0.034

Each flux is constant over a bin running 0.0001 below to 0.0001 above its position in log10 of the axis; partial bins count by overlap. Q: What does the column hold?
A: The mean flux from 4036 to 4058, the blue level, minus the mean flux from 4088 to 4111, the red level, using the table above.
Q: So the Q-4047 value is 0.10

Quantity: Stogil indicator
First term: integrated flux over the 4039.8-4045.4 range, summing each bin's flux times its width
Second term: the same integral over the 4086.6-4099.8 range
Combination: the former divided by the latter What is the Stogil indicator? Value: 0.46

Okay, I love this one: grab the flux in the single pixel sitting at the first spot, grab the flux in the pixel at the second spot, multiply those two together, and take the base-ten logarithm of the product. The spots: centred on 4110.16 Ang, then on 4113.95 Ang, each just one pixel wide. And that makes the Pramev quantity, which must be -0.627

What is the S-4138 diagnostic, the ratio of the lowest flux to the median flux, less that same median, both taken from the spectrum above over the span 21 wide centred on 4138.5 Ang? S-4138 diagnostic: 0.288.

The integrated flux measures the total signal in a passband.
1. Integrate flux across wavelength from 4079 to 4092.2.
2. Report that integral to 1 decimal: 6.8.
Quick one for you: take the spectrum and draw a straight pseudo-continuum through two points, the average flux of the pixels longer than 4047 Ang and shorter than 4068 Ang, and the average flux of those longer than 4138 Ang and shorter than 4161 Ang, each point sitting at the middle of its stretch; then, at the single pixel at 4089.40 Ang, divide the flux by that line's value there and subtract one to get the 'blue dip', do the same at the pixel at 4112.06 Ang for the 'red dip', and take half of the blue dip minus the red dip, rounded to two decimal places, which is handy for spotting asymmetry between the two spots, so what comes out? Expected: 0.02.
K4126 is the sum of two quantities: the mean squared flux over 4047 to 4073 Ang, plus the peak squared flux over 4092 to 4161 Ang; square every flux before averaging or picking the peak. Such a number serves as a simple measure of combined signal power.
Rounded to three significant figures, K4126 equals 0.654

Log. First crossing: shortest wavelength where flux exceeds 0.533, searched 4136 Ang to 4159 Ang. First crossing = 4136.75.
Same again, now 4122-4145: 4131.04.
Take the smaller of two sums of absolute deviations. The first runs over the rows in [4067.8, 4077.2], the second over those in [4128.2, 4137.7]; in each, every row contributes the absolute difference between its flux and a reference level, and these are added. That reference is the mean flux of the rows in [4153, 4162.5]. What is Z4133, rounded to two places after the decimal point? 0.12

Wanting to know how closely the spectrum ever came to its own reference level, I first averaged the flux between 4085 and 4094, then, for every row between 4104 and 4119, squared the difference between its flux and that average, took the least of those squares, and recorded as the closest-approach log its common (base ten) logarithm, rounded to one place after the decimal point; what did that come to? -4.1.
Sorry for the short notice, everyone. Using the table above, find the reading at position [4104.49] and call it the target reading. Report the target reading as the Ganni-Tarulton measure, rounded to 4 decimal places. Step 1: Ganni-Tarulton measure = 0.3676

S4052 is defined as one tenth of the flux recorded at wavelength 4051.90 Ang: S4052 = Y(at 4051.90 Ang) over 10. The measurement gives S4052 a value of 0.0557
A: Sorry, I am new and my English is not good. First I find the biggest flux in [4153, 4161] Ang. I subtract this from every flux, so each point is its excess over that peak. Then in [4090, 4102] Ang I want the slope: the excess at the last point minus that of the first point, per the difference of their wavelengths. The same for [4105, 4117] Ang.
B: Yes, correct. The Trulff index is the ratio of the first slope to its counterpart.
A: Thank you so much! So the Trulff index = -2.3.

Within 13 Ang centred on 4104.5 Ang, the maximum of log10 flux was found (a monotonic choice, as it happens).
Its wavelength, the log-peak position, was 4110.16 Ang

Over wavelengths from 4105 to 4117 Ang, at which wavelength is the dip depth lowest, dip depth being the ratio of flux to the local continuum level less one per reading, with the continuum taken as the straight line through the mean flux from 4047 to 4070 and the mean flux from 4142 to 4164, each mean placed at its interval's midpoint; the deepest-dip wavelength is 4108.27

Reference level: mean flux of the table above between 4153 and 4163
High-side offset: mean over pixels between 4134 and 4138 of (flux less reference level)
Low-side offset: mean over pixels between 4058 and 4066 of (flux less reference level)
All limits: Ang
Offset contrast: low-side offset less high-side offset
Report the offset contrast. -0.03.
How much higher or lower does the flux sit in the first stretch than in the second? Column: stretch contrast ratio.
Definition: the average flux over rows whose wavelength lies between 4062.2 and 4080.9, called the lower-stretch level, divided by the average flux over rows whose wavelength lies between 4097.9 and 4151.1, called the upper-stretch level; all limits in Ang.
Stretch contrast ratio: 1.01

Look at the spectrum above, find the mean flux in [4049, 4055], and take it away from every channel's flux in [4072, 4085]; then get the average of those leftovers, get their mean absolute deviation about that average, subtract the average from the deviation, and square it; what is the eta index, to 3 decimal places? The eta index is 0.009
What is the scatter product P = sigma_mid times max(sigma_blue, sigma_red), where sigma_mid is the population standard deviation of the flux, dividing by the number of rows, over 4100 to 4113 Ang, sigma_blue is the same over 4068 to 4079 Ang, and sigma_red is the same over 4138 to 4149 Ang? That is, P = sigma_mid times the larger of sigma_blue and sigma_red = 0.0018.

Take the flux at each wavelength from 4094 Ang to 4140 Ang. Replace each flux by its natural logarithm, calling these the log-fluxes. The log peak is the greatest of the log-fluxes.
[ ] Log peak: -0.53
